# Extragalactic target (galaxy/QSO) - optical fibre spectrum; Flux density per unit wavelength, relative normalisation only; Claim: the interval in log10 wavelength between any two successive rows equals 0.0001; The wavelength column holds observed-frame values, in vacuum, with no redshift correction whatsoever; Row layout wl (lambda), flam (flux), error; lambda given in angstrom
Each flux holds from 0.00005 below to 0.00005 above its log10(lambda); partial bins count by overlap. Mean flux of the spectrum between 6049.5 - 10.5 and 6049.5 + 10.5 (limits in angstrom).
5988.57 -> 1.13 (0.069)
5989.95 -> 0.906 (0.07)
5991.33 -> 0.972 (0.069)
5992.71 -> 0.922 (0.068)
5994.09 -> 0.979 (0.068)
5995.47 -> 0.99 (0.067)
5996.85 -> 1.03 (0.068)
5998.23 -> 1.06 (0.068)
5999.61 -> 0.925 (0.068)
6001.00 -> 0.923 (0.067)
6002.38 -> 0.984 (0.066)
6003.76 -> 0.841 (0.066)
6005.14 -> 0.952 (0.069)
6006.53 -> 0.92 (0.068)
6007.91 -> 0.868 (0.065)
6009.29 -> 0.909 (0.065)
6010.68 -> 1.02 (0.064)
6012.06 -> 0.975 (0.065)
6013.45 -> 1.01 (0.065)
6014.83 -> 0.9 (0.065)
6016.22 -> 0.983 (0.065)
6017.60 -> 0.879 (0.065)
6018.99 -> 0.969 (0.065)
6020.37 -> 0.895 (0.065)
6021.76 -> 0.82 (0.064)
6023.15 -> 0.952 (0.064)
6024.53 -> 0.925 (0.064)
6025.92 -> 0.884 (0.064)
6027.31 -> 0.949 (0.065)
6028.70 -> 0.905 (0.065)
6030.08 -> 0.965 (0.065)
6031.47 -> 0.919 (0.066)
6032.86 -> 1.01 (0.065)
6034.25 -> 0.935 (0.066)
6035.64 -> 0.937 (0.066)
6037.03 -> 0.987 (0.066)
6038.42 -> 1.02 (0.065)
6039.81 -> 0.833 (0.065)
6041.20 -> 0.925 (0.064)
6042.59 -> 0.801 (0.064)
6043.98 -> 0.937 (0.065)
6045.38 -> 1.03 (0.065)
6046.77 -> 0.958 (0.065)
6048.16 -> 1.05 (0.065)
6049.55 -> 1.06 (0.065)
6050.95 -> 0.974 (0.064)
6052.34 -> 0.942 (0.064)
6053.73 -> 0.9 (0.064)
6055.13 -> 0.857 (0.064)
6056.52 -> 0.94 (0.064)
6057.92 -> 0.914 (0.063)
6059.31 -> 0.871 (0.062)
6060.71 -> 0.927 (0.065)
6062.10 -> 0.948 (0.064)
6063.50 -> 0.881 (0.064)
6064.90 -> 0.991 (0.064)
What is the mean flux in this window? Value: 0.933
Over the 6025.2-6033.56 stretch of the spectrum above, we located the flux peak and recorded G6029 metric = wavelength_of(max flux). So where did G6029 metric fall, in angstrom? 6032.86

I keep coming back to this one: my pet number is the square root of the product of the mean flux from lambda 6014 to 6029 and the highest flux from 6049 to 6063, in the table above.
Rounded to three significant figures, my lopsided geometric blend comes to 0.985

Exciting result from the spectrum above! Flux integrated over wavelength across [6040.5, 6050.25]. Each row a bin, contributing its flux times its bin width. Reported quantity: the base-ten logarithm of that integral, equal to 0.974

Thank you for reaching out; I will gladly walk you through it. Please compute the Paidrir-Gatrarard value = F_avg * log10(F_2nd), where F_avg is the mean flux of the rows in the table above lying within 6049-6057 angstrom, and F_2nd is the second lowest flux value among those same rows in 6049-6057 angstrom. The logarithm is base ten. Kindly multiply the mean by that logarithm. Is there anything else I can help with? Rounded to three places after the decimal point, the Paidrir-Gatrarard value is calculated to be -0.043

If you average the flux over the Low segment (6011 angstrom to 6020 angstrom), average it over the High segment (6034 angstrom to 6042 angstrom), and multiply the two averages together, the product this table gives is 0.895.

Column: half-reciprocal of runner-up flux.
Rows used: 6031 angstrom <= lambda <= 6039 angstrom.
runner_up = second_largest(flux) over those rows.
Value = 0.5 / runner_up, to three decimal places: 0.495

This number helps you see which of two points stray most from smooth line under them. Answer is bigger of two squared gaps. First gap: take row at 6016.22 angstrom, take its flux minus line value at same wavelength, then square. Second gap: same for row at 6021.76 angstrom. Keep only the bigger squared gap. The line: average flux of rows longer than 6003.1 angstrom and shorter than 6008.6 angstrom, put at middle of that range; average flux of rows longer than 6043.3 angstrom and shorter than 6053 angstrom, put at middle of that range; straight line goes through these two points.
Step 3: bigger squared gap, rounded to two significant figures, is 0.013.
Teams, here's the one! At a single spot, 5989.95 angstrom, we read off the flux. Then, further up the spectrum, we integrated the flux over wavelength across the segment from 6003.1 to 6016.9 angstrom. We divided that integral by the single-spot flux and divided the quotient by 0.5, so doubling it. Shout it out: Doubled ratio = 28.6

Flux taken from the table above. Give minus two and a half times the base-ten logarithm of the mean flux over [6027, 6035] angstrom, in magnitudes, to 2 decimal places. 0.06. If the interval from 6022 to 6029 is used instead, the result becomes 0.09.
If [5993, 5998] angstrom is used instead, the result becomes 0.00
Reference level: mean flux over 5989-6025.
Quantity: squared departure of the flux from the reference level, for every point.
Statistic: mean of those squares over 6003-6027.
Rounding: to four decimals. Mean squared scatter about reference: 0.0034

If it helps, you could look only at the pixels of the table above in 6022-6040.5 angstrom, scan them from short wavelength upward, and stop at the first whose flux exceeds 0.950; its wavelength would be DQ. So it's 6023.15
